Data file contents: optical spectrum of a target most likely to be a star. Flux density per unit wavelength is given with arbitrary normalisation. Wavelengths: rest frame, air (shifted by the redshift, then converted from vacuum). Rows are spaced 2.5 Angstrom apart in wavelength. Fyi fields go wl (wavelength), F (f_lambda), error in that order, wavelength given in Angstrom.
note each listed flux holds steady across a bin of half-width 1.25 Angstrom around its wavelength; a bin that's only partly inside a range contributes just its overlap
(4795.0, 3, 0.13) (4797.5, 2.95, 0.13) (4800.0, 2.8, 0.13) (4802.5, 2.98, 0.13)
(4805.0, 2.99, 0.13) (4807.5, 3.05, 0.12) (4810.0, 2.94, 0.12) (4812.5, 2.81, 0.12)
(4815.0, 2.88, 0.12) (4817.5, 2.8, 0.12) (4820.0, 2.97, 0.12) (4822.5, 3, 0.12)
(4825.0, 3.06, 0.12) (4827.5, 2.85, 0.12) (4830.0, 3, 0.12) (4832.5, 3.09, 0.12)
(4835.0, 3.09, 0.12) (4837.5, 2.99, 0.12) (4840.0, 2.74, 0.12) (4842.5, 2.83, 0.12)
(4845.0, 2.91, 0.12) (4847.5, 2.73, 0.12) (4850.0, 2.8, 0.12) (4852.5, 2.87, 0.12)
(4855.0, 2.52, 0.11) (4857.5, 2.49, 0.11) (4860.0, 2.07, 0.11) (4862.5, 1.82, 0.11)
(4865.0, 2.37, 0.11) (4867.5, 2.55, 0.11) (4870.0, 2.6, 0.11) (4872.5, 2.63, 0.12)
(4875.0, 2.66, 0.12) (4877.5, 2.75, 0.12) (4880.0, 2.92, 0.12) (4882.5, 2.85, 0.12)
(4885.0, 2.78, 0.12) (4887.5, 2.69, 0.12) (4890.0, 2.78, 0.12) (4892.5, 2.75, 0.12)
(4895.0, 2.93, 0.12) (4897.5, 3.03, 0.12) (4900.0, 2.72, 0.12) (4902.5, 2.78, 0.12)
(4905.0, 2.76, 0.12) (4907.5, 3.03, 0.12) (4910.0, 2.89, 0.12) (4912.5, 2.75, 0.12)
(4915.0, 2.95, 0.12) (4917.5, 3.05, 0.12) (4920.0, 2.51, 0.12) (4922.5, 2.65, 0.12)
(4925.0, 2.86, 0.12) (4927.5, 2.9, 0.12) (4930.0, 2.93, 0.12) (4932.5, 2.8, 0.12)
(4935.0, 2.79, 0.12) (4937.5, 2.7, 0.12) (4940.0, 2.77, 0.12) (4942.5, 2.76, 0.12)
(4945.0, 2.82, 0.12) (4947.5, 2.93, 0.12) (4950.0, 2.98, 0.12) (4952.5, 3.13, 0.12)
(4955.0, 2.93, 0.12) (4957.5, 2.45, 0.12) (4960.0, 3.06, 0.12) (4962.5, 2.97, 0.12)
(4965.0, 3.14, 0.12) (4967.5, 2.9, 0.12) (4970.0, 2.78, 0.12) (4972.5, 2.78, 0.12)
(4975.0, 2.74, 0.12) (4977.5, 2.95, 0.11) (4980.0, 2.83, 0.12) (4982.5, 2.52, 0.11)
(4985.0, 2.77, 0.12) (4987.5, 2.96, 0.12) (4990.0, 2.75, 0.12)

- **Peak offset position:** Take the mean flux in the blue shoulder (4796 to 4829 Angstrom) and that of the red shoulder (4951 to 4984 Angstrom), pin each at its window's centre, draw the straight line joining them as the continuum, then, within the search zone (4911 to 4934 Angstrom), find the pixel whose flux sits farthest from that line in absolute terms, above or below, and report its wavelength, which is 4920.0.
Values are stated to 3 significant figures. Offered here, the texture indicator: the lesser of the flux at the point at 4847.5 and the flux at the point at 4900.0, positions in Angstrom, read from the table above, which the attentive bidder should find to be 2.72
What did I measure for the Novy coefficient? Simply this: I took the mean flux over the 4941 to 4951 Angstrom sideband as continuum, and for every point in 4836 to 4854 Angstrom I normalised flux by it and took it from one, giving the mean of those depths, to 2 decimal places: 0.01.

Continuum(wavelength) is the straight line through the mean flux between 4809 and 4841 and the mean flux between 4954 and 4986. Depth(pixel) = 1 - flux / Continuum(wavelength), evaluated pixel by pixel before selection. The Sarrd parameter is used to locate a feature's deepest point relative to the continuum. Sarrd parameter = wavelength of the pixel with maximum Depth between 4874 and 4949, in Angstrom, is 4920.0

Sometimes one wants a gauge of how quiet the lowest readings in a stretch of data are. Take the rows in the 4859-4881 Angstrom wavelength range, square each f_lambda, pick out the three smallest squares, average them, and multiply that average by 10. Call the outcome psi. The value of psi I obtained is 44.0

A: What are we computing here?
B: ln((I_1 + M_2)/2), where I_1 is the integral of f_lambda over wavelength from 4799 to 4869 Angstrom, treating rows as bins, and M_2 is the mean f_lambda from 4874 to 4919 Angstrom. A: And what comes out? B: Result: 4.59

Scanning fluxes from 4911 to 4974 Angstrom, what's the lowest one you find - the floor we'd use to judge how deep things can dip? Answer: 2.45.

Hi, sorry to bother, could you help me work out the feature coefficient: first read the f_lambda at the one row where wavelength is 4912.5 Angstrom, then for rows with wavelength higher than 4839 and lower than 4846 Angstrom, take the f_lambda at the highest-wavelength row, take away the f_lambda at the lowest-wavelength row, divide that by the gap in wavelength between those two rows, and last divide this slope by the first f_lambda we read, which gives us 0.012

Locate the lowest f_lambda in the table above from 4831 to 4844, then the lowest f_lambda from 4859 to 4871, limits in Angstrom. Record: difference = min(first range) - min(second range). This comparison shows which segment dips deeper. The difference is 0.92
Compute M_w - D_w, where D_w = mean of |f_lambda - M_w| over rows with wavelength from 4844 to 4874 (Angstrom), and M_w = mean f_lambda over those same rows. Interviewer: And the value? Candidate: 2.30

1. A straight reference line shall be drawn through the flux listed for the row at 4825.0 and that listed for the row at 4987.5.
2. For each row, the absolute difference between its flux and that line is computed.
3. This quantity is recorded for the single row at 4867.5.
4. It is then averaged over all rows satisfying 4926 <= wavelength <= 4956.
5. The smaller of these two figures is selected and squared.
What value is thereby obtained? 0.021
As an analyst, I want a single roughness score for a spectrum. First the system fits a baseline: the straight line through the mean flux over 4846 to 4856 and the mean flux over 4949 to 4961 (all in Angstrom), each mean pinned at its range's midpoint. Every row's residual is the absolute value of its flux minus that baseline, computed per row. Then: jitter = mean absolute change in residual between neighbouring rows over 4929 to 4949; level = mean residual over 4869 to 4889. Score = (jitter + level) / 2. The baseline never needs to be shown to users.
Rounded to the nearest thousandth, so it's 0.068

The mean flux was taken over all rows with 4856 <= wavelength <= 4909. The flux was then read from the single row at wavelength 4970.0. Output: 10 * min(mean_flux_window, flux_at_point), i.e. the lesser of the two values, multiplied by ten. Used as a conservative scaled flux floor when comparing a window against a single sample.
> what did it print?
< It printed 27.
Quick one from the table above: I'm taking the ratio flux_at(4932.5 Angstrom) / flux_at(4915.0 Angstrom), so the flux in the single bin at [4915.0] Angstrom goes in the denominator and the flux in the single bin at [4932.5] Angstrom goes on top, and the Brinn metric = 0.95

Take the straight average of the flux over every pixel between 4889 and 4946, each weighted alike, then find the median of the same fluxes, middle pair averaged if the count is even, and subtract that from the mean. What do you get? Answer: 0.03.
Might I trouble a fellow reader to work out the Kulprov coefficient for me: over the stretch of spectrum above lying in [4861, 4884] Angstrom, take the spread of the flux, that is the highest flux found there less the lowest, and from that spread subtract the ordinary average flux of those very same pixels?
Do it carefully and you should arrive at -1.47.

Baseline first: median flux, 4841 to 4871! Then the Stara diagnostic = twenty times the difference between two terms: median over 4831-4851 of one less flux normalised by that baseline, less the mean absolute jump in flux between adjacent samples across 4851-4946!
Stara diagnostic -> -5.2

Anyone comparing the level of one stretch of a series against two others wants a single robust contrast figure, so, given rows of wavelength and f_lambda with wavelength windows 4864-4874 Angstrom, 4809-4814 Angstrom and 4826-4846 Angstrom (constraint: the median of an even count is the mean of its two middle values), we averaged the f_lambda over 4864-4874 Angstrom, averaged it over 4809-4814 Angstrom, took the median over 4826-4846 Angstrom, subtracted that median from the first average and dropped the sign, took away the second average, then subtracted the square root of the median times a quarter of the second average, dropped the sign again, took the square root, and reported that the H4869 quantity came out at 1.98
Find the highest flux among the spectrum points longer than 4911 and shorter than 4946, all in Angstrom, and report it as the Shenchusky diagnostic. 3.05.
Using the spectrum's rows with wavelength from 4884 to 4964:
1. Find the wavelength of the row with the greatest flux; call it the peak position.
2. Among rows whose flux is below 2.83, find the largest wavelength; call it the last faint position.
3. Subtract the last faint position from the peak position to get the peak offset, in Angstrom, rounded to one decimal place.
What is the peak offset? -5.0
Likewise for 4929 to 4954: 7.5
